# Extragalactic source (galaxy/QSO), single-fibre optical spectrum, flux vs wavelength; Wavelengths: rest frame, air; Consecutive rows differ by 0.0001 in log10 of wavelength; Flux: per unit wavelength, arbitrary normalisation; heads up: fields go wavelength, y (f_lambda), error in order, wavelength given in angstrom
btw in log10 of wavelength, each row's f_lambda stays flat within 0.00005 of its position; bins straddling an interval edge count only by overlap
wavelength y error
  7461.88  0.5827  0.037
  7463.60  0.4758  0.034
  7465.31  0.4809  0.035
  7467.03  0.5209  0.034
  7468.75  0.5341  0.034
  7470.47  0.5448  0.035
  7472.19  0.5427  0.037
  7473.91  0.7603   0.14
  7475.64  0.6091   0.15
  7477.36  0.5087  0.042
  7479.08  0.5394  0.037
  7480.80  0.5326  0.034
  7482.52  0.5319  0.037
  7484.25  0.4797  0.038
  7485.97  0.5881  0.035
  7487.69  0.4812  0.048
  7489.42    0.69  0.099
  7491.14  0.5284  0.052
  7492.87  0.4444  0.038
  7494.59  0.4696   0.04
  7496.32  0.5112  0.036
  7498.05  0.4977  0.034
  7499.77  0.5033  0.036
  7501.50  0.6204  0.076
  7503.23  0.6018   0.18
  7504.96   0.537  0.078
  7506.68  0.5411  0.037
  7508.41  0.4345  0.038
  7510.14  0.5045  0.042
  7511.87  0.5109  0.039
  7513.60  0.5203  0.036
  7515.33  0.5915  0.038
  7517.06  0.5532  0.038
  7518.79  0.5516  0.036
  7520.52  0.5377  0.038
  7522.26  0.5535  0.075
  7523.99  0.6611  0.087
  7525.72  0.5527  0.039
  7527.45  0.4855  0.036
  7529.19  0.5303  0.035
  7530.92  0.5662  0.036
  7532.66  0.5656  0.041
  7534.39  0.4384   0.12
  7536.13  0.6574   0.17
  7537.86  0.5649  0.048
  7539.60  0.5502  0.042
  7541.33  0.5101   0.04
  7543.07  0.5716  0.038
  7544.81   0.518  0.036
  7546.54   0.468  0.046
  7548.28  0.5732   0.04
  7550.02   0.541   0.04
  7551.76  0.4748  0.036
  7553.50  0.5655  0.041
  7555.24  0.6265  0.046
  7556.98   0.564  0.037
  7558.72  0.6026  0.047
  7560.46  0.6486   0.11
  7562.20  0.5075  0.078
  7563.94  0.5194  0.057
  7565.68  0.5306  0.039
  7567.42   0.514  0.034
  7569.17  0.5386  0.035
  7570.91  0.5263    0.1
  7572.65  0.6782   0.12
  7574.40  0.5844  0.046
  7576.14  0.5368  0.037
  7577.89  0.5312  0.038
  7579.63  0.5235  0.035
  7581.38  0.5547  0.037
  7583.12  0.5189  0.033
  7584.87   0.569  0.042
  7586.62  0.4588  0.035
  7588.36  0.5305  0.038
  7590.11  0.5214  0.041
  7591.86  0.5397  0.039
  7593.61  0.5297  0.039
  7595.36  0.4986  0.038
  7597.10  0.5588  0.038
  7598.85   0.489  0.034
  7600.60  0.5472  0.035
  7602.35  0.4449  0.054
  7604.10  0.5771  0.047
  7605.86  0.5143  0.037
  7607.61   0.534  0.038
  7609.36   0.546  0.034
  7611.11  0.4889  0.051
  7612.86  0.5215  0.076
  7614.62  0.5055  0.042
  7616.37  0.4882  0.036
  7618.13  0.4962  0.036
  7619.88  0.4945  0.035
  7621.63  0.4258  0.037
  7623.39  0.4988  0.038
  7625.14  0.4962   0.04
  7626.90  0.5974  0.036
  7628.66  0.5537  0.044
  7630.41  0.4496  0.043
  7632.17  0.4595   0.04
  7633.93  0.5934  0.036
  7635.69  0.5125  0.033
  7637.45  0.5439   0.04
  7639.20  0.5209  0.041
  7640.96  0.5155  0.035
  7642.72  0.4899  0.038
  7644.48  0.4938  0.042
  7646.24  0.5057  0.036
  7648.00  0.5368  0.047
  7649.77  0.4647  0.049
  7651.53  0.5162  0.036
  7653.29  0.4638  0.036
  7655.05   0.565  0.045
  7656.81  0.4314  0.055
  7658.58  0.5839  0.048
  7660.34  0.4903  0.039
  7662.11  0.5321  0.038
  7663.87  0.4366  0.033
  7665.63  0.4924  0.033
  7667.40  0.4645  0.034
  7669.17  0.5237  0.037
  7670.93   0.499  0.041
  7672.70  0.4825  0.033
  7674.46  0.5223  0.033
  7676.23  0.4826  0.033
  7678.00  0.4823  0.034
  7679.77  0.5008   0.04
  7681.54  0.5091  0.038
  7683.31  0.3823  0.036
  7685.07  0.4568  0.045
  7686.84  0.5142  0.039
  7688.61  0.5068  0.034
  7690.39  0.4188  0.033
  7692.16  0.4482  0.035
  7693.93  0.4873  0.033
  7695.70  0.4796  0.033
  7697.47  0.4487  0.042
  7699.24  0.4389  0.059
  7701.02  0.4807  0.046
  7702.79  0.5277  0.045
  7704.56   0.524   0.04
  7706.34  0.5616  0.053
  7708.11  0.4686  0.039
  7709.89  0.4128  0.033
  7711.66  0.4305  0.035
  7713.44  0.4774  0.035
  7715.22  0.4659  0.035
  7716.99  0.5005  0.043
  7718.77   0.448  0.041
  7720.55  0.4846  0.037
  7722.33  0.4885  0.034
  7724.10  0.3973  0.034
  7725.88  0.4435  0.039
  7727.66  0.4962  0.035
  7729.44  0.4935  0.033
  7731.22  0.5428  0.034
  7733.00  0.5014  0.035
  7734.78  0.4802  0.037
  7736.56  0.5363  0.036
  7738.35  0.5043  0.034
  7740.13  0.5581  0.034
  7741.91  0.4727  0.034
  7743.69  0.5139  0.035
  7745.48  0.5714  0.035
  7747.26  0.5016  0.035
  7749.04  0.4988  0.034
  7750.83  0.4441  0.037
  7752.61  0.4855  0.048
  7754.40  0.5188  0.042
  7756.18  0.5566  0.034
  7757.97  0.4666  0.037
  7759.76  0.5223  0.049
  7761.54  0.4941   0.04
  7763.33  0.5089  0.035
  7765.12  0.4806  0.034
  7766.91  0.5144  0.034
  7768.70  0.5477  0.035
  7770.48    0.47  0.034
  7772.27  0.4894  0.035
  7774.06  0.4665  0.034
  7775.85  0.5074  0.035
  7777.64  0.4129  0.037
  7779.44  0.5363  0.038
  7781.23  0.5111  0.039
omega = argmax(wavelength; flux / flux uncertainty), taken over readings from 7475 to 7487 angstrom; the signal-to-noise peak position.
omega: 7485.97 angstrom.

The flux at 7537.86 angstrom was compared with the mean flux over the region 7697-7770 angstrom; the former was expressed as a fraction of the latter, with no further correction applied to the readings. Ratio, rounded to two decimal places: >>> 1.15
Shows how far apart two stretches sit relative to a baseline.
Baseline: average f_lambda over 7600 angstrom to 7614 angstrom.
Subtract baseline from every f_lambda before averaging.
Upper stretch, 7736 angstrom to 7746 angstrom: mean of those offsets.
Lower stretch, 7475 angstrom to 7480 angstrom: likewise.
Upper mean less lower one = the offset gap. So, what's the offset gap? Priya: -0.026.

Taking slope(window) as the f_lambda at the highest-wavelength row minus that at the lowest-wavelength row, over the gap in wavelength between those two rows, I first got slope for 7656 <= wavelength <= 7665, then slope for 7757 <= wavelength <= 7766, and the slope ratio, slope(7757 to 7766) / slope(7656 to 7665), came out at 2.7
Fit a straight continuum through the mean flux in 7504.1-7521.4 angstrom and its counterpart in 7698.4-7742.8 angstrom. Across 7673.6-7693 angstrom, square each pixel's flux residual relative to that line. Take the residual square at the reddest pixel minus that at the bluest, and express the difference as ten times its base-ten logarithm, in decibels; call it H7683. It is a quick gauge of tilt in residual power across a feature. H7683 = -30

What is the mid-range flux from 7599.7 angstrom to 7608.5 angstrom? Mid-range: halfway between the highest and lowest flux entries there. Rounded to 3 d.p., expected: 0.511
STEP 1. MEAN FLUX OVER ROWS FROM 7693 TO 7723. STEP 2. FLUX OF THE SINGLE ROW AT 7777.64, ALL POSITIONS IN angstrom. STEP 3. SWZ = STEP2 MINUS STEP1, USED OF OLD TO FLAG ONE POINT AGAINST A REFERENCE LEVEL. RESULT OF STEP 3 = -0.065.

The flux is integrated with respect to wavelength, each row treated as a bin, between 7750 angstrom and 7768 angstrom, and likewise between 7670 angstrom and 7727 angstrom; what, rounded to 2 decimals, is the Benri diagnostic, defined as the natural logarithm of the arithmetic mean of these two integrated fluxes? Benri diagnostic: 2.89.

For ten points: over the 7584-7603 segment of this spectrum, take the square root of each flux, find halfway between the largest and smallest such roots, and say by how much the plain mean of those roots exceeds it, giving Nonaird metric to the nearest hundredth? 0.01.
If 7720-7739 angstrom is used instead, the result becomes 0.01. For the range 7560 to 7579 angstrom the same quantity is -0.02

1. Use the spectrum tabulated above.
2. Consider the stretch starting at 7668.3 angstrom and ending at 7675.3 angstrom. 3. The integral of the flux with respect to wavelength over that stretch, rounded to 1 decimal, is 3.6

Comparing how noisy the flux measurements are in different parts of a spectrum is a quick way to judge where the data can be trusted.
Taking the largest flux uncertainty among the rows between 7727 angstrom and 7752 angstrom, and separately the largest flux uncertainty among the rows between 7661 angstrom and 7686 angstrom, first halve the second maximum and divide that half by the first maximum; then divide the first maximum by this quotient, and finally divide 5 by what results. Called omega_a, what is 82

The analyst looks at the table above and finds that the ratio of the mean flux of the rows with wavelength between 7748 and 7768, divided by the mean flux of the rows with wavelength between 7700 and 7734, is 1.04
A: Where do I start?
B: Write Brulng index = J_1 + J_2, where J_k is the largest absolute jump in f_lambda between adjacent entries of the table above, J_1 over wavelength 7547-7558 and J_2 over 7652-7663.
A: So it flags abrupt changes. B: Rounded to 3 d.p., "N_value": 0.243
